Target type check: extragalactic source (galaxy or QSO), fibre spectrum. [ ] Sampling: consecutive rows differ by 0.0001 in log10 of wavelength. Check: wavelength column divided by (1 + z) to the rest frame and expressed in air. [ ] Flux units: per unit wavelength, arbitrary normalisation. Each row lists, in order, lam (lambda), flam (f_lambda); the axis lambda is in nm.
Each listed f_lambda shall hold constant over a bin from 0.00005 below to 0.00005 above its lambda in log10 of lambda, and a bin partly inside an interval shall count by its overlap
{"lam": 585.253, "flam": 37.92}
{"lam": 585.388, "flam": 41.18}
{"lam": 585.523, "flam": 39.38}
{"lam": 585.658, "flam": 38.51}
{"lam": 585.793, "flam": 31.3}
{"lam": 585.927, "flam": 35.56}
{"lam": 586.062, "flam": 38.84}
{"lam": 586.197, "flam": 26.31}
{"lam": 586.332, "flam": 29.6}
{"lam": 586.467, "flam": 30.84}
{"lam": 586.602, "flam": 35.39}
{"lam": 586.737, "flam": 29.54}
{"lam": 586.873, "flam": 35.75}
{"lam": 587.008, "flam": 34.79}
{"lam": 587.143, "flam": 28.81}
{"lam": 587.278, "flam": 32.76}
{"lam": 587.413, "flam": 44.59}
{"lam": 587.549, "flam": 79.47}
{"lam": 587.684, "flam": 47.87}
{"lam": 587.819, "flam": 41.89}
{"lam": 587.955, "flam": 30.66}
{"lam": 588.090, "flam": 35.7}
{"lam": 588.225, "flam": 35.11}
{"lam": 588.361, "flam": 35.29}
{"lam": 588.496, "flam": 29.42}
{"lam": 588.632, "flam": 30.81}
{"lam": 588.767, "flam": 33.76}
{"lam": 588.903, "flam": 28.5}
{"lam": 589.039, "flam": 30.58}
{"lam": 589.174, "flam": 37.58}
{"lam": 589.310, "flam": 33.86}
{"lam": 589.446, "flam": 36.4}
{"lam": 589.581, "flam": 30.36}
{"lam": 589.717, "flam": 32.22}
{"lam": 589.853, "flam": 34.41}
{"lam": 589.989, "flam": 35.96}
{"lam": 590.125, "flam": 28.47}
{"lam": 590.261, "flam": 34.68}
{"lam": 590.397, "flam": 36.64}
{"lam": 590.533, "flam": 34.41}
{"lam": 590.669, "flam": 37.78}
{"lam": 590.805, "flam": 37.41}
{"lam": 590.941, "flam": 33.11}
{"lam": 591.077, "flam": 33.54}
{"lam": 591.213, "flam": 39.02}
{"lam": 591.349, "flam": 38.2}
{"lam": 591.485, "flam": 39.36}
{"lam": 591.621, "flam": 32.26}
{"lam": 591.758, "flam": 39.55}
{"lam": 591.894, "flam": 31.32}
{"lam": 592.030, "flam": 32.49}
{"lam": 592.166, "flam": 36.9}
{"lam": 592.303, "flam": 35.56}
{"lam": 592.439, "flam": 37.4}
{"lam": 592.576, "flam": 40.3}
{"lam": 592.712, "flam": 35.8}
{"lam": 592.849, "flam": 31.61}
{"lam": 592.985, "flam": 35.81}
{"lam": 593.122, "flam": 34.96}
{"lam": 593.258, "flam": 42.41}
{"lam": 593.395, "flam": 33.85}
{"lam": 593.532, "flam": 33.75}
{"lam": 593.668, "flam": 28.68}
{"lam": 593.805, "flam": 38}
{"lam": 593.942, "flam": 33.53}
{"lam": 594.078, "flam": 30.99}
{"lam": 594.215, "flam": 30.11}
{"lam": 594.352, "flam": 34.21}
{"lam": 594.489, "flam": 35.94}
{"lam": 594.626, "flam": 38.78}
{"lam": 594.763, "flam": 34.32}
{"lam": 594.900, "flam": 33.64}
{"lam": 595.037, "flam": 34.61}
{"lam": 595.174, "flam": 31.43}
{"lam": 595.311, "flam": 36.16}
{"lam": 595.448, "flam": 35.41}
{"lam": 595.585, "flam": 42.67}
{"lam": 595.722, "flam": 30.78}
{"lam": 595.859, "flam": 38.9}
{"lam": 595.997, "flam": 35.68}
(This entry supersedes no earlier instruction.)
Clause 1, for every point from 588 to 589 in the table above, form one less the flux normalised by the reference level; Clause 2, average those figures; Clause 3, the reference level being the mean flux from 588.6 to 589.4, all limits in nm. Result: 0.00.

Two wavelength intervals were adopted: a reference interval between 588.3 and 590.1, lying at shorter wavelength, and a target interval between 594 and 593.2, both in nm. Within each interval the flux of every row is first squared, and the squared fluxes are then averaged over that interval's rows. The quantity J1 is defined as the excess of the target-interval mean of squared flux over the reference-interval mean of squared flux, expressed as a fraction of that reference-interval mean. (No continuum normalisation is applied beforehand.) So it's 0.14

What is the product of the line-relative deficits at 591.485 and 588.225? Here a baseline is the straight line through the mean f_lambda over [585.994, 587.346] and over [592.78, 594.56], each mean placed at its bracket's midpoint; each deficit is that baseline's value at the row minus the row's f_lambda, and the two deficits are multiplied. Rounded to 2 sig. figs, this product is 14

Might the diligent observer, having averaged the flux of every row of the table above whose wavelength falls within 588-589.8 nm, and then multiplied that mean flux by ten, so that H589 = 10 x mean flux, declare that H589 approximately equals 330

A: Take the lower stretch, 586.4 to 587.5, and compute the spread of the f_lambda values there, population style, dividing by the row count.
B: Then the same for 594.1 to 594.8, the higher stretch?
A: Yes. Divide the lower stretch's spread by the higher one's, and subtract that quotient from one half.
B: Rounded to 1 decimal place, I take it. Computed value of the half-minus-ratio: -1.2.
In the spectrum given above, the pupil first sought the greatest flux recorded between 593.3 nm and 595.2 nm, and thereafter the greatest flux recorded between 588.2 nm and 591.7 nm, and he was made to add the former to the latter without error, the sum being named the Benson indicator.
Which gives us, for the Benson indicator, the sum 78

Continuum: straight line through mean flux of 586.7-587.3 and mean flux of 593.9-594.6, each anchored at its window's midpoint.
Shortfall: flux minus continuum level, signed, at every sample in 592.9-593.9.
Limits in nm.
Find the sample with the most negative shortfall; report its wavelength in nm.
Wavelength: 593.668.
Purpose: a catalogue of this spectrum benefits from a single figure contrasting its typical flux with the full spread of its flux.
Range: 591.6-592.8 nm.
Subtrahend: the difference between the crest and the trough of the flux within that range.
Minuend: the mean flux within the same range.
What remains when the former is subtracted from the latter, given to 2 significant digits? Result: 27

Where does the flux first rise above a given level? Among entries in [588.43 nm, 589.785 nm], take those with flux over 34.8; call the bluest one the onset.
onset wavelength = 589.174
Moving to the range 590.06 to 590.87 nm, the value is 590.397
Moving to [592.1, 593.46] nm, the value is 592.166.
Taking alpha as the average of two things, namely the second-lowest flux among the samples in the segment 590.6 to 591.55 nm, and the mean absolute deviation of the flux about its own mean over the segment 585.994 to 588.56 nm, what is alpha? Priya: 20.3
